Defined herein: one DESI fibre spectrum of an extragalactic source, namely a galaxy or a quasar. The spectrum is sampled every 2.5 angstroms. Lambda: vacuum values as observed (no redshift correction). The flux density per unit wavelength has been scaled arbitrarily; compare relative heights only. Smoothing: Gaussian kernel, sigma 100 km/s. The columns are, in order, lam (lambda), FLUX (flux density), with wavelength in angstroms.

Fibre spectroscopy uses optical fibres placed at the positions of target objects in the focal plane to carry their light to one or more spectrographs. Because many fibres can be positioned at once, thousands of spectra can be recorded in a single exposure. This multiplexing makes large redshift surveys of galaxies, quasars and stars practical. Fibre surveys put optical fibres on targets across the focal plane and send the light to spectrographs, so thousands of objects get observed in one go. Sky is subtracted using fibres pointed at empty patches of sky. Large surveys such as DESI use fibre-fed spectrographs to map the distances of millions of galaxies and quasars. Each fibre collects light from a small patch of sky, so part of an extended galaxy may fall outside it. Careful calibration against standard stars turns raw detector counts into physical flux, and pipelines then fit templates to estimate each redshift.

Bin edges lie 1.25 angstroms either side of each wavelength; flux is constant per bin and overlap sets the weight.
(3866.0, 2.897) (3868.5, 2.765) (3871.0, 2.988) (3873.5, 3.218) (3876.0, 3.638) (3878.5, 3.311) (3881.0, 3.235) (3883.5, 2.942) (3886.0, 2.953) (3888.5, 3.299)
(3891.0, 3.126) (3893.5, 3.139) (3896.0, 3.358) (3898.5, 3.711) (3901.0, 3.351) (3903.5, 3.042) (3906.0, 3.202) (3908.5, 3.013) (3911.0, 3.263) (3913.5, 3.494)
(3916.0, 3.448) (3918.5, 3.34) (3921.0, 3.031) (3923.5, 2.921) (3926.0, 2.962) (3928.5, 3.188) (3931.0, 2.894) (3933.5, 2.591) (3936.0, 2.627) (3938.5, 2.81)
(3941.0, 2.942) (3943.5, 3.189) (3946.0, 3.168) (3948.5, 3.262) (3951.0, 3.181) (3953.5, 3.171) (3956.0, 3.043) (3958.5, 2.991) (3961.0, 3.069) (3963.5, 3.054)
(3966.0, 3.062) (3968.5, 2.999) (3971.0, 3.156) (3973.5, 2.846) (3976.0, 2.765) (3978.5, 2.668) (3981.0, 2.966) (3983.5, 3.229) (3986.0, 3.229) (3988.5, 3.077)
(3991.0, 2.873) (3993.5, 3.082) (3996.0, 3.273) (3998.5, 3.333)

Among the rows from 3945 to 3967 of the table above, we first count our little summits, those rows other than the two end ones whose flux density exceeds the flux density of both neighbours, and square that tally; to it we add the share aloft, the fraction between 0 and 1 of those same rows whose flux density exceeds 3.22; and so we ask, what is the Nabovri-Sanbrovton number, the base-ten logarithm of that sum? 0.61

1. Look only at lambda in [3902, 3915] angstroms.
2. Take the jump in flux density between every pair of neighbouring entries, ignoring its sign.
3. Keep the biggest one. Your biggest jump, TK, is 0.250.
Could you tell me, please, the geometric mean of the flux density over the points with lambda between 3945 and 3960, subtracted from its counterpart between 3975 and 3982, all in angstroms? -0.34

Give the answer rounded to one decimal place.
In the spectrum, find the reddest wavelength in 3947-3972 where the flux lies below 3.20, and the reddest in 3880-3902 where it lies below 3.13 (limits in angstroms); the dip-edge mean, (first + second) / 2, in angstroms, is 3931.0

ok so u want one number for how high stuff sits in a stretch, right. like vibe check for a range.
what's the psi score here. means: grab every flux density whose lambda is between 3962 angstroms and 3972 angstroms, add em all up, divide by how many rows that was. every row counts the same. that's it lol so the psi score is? 3.07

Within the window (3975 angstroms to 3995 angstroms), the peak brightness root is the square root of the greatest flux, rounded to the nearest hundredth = 1.80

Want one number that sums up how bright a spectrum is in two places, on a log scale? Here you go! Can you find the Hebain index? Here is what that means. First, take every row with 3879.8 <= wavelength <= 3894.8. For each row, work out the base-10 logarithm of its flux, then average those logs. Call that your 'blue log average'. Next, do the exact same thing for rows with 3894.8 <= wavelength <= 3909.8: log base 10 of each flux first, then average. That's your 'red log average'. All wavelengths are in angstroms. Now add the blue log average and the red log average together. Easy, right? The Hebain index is 1.01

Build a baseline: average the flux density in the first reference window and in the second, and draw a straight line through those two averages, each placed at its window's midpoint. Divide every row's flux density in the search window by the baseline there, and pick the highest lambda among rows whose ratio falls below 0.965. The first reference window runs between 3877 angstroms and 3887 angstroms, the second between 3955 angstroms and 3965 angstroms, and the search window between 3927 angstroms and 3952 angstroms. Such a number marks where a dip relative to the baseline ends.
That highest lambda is 3941.0 angstroms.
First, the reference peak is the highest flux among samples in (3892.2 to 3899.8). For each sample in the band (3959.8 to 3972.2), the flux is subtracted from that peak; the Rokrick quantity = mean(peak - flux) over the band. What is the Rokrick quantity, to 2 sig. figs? 0.64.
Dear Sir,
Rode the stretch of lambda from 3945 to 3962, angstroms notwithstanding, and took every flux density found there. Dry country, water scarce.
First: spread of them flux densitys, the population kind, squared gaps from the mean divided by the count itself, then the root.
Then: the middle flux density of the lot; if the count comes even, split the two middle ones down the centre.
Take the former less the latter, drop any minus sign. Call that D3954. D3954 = 3.08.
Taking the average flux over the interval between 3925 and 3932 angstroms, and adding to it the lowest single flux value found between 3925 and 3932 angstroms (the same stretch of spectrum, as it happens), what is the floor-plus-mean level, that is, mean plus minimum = 5.91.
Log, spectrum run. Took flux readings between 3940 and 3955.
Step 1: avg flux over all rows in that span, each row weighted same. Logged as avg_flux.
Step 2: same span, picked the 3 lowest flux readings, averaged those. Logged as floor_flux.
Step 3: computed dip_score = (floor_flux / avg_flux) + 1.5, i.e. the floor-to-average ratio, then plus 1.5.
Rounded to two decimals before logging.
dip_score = 2.48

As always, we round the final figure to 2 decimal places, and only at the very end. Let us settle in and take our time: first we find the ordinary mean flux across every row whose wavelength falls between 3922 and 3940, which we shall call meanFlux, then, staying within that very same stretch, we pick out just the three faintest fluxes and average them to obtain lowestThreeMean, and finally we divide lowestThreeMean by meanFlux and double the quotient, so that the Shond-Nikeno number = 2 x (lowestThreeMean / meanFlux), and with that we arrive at 1.87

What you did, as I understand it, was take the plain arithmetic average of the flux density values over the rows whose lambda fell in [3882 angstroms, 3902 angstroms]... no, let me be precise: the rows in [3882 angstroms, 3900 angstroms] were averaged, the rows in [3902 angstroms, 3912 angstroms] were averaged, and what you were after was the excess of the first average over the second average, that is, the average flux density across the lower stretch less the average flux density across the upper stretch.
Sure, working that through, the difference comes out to 0.1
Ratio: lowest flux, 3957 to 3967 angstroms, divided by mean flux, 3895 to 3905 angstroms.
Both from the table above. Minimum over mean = 0.89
